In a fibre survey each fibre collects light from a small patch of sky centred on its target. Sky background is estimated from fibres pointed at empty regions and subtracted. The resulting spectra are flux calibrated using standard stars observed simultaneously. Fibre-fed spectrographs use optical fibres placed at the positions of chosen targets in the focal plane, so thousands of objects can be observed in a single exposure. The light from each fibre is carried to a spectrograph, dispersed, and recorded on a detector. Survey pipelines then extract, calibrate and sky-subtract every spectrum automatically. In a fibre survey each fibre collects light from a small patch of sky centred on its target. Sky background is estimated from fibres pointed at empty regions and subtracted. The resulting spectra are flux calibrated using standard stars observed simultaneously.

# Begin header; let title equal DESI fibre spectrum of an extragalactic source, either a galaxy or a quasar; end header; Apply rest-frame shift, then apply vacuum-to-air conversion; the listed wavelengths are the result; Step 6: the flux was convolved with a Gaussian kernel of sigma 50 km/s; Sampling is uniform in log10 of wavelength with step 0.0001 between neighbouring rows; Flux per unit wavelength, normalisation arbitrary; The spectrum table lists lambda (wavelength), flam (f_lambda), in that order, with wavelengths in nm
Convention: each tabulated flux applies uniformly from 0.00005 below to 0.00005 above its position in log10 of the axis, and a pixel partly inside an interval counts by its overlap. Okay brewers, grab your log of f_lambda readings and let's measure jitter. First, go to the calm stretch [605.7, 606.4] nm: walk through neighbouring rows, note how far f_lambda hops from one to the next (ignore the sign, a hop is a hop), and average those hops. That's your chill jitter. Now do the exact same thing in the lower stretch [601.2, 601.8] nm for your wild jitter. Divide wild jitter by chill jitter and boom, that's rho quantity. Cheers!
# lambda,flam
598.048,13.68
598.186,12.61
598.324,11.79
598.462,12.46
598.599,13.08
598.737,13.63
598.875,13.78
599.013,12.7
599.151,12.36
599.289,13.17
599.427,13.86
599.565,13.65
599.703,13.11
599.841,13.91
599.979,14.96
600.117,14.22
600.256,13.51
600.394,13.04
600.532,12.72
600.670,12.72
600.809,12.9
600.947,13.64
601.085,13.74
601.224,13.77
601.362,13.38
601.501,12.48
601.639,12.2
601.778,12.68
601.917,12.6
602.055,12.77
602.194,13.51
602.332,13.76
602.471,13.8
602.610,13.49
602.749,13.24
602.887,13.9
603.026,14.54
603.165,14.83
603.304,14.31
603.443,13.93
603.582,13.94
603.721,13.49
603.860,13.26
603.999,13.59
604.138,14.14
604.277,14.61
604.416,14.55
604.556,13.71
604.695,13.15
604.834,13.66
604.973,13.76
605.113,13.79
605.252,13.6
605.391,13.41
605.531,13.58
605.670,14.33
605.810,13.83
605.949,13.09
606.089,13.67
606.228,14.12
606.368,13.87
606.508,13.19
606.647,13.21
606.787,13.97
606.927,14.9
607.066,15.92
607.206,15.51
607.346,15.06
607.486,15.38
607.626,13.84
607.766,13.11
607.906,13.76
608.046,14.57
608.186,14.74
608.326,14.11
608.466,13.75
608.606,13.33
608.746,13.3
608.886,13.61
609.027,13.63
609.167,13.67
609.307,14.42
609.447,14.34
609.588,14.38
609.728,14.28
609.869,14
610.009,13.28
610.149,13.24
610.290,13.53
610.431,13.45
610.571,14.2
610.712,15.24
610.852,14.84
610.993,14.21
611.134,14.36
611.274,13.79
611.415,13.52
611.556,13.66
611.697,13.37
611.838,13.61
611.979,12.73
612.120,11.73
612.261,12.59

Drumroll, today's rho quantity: 1.01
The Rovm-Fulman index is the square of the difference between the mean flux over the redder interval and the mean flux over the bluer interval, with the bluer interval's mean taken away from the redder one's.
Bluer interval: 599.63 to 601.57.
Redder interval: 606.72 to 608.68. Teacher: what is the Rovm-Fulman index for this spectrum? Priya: 1.0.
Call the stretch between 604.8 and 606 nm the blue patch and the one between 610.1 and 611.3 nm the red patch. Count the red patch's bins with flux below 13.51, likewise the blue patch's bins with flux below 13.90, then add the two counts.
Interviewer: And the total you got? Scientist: 10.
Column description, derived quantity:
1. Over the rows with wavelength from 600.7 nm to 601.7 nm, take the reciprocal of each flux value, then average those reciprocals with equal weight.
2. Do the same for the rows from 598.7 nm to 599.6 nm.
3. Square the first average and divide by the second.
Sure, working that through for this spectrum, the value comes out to 0.077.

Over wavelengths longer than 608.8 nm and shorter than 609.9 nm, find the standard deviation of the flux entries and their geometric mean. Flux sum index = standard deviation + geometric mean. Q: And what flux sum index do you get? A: 14.4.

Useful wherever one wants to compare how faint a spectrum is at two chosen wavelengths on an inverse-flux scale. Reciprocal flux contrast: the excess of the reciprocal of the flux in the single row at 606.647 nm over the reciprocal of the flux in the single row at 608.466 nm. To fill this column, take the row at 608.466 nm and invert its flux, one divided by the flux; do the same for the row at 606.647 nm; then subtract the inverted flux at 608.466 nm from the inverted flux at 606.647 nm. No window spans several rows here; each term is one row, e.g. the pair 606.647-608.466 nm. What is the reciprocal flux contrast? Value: 0.003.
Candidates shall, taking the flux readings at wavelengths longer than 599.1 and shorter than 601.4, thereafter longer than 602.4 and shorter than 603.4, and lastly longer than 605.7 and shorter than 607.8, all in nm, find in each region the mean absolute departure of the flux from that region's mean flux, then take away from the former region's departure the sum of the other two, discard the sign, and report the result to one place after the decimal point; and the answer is 0.8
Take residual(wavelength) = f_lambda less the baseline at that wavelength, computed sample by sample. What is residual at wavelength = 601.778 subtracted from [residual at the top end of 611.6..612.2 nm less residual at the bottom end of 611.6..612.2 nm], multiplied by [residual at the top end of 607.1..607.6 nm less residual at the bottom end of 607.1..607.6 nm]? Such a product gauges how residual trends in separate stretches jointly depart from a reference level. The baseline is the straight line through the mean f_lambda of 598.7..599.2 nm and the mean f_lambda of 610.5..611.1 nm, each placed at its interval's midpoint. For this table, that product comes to 0.15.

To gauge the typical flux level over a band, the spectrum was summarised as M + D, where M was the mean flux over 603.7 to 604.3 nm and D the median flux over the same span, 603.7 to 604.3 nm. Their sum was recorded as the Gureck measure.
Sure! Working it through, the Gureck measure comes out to 27.4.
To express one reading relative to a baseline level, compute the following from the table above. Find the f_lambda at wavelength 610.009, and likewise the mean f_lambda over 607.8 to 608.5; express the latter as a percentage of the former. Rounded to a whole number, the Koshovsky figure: 107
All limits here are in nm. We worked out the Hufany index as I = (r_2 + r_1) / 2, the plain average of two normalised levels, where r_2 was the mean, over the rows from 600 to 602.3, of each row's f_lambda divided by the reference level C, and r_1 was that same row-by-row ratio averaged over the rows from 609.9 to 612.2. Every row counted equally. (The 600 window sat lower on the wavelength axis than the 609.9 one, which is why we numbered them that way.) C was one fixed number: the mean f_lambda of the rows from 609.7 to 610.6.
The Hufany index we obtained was 0.98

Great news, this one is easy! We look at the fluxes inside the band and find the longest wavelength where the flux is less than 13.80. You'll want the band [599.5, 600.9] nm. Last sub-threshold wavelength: 600.809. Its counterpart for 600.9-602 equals 601.917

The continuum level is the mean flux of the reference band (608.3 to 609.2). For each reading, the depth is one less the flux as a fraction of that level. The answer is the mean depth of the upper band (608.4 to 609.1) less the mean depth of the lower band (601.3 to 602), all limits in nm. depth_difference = -0.063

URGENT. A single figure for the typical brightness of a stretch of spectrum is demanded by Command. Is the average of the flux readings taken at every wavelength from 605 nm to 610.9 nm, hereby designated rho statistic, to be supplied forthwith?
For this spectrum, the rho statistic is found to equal 14.0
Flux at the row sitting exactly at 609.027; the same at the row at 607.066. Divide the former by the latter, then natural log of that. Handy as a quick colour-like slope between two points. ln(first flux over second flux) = -0.155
